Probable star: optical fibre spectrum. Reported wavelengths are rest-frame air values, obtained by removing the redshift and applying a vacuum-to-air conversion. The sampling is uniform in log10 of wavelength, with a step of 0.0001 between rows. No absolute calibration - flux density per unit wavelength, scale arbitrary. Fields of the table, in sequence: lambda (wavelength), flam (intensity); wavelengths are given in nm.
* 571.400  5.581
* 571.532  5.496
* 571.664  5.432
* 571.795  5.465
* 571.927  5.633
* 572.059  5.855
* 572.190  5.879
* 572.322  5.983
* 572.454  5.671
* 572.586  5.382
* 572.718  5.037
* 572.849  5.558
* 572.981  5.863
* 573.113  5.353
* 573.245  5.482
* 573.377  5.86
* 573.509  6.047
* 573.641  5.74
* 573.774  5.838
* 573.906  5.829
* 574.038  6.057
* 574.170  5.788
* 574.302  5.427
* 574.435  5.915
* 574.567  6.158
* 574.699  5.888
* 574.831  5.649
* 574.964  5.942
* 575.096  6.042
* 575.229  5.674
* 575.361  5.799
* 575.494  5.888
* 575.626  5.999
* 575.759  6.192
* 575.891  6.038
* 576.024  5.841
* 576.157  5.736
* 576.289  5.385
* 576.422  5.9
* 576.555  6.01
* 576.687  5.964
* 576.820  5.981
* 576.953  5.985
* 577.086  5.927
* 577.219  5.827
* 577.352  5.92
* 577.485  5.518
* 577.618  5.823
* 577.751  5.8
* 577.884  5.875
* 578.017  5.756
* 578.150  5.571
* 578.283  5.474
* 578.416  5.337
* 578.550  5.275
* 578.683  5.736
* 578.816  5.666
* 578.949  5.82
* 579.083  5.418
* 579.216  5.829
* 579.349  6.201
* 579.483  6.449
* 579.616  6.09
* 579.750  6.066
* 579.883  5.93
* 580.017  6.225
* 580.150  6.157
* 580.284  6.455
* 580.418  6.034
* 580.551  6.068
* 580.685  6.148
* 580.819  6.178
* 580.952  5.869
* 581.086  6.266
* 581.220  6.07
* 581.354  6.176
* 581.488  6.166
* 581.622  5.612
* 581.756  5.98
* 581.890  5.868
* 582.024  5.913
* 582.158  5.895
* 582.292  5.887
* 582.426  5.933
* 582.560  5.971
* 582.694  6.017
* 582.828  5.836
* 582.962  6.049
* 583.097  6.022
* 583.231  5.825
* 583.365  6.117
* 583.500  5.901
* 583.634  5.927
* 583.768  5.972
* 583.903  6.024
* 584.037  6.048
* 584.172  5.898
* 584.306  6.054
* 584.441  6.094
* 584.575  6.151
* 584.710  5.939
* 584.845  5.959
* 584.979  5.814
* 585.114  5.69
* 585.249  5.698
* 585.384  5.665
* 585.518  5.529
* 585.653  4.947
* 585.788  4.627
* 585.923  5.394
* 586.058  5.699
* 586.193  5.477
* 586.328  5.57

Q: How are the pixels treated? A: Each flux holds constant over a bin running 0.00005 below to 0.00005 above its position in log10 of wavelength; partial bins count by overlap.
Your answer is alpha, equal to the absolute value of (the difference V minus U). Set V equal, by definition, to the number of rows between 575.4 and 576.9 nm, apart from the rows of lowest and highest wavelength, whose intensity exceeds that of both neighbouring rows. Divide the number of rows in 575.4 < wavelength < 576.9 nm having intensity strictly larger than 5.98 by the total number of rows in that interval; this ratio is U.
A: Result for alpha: 1.5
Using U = 0.45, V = 2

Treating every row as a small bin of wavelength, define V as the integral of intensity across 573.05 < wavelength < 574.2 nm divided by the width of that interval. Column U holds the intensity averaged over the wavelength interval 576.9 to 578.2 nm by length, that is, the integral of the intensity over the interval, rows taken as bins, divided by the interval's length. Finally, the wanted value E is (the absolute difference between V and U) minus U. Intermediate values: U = 5.80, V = 5.78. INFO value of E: -5.78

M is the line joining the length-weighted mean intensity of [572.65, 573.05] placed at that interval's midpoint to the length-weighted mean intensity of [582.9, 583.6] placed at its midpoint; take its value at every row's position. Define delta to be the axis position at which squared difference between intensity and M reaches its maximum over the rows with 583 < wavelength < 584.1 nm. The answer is 583.231 nm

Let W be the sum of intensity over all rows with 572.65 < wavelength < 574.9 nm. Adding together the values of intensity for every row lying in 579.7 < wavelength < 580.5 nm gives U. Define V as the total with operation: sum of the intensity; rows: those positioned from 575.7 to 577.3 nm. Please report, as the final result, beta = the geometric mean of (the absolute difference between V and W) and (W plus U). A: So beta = 60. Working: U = 37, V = 71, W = 97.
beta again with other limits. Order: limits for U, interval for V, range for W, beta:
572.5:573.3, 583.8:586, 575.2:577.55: 44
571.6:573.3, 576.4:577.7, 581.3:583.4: 78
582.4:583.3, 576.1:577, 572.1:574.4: 88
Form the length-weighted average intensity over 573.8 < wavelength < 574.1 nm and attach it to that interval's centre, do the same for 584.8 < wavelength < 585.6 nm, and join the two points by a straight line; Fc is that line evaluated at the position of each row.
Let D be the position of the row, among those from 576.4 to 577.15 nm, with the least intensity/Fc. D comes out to 576.422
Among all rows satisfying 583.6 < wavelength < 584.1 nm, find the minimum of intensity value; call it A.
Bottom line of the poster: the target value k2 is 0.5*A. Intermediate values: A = 5.927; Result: 2.96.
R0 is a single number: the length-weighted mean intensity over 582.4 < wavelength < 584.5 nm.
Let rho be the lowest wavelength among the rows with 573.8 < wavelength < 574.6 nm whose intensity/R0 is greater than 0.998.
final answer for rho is 574.038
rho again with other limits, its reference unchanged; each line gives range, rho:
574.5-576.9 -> 574.567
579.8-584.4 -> 580.017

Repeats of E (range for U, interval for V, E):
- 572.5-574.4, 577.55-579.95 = -5.54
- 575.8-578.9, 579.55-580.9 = -5.39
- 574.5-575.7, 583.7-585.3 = -5.85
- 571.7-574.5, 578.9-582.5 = -5.36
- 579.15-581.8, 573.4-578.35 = -5.84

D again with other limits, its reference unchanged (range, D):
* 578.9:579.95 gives 579.083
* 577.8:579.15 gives 578.550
